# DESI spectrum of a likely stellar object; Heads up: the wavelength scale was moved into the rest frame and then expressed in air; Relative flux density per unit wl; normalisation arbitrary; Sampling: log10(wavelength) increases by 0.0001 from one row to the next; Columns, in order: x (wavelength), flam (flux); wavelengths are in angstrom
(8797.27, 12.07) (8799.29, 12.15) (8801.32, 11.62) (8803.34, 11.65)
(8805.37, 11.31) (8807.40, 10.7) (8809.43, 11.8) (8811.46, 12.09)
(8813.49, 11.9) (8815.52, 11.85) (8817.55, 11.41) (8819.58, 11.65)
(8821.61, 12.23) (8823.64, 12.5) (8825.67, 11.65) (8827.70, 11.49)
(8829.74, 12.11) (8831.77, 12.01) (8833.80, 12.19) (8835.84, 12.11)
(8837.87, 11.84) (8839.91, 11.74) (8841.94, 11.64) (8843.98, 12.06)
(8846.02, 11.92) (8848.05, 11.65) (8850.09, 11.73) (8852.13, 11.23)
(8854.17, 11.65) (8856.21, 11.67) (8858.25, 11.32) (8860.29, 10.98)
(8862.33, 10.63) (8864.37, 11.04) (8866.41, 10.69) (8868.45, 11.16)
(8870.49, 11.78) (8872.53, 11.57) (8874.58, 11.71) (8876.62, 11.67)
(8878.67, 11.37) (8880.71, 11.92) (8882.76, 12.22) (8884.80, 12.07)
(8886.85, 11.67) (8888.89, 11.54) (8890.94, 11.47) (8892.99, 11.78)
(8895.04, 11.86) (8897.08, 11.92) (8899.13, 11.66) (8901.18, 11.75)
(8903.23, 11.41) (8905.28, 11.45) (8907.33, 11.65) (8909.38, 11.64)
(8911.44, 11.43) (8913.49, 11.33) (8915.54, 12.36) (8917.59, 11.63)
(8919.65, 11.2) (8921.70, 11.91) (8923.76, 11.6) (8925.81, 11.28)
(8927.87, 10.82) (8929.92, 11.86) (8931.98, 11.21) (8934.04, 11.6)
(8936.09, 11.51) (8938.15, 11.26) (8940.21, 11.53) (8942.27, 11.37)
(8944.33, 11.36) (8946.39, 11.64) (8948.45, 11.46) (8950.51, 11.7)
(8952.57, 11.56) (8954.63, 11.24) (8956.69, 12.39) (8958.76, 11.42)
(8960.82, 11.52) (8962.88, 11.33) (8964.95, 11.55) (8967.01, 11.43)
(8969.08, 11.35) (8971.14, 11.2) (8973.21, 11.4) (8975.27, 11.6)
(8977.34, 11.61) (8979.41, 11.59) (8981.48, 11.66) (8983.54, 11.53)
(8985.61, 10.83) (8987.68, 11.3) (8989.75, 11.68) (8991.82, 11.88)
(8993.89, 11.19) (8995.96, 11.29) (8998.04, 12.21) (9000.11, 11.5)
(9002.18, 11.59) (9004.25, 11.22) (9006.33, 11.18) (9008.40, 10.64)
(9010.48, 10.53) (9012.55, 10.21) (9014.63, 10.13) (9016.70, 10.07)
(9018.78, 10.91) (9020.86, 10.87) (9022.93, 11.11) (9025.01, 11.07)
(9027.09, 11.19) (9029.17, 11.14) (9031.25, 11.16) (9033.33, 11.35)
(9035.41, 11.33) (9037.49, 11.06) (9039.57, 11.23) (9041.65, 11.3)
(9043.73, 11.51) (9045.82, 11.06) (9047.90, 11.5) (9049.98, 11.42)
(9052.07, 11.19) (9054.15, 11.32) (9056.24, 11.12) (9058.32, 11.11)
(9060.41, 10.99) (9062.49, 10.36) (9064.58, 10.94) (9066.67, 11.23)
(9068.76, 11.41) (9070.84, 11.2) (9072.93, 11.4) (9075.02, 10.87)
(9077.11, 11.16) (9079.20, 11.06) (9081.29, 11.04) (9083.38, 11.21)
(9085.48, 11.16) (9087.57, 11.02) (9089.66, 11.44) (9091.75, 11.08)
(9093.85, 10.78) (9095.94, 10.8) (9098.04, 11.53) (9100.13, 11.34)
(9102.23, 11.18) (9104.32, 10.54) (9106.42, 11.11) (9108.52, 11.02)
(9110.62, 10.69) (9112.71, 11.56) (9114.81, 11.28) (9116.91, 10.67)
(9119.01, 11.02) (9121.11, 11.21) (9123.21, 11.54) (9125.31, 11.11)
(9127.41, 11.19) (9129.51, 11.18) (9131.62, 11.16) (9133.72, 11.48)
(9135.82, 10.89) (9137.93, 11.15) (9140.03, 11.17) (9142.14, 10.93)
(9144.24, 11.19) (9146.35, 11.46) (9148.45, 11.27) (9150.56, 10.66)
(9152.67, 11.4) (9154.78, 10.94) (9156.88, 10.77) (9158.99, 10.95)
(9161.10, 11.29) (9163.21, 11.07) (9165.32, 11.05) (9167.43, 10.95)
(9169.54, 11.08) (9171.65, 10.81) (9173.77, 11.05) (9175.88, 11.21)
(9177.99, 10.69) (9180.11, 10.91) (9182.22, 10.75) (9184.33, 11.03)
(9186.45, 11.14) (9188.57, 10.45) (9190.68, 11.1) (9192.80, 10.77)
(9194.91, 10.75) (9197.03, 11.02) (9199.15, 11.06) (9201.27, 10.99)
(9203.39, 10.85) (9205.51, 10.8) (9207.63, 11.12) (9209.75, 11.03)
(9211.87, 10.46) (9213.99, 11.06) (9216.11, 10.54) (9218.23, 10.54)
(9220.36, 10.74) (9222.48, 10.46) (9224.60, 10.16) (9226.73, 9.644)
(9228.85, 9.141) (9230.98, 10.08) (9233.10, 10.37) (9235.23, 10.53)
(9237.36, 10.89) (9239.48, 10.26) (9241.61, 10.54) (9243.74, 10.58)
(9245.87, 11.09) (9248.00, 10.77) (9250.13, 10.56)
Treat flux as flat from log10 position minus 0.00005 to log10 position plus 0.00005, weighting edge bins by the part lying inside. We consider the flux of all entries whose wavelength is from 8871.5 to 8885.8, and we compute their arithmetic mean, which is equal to 11.8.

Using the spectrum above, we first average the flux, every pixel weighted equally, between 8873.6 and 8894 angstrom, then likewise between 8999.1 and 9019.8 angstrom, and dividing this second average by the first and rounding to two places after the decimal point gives 0.92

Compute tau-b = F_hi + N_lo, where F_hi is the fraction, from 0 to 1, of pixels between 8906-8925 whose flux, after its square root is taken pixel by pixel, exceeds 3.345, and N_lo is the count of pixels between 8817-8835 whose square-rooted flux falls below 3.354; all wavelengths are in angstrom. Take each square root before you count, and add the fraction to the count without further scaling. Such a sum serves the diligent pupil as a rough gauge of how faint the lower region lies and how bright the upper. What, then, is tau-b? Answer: 1.0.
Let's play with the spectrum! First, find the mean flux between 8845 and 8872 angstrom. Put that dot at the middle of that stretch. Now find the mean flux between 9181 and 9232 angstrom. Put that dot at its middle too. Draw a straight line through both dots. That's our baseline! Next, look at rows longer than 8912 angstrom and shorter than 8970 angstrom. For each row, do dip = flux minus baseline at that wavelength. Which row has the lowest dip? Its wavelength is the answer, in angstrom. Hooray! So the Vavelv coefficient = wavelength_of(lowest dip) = 8927.87 angstrom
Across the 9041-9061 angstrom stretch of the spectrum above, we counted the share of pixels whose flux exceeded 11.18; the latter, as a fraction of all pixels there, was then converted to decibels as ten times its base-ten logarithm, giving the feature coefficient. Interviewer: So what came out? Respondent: -2.22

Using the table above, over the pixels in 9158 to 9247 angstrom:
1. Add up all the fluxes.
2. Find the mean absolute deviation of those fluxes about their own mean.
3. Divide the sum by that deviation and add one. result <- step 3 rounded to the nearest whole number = 1430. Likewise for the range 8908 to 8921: 251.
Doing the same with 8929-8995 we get 1938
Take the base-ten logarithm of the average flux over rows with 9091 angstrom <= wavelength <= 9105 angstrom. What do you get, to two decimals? 1.04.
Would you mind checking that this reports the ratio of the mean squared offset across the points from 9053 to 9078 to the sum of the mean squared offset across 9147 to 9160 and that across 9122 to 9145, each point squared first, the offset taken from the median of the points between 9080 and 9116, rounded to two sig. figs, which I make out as 0.63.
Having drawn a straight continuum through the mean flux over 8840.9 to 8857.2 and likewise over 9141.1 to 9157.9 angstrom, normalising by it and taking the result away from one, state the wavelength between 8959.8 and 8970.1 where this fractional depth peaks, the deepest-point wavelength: 8962.88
